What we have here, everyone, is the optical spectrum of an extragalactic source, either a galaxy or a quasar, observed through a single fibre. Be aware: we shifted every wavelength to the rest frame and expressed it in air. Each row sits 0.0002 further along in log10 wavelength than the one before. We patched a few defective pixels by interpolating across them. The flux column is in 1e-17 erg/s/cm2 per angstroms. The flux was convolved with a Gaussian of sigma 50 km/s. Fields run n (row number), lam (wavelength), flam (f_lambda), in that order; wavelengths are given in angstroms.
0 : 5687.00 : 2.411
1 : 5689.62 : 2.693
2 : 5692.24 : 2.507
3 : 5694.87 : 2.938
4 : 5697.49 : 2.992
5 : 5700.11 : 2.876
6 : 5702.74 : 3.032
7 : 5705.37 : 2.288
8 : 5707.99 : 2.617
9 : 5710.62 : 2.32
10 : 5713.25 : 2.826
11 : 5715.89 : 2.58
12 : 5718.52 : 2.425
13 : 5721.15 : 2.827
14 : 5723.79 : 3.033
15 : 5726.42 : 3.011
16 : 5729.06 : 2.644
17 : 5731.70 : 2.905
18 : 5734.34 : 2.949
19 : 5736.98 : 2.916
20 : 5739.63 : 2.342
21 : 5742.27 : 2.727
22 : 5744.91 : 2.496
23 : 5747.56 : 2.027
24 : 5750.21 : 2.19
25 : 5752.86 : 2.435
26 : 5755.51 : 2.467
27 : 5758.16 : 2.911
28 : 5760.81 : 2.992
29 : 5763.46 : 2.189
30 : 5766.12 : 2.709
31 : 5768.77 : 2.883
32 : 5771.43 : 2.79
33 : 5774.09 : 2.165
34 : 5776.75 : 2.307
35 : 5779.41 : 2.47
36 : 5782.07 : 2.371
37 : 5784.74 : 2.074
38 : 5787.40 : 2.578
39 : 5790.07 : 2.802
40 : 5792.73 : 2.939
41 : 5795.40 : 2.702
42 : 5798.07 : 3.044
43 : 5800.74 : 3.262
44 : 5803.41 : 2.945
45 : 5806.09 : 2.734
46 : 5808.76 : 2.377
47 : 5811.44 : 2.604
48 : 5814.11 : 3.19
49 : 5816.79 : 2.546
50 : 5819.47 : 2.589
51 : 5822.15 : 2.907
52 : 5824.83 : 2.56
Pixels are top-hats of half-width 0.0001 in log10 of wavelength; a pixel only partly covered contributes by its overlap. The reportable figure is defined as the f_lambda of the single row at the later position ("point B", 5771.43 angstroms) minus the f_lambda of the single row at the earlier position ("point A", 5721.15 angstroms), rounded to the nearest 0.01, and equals -0.04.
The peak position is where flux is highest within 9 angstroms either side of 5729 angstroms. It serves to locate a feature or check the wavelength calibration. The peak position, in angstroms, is 5723.79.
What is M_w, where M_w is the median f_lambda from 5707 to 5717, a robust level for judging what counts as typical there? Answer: 2.60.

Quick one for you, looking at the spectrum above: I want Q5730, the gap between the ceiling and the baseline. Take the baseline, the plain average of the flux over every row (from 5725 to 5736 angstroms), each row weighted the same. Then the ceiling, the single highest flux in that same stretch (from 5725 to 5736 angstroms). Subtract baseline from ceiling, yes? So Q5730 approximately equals 0.13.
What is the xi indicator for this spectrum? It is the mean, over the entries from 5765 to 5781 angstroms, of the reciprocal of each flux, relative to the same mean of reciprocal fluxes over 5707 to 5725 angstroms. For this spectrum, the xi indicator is 1.05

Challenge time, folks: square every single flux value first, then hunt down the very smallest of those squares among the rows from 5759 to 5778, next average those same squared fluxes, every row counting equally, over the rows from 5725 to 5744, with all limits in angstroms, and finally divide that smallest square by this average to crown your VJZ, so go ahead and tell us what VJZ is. 0.60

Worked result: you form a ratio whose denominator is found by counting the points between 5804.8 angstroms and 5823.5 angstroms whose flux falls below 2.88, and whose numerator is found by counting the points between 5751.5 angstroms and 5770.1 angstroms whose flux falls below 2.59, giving 0.60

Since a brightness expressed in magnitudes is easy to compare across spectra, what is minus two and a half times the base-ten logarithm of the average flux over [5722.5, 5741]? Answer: -1.13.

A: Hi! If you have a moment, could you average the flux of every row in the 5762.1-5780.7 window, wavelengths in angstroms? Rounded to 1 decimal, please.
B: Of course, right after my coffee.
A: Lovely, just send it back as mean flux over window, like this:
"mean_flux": 2.5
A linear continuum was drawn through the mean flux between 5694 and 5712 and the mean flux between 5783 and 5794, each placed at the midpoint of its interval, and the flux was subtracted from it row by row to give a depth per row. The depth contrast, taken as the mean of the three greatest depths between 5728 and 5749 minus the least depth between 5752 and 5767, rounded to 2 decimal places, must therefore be 0.73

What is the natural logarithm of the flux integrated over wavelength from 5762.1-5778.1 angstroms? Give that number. 3.69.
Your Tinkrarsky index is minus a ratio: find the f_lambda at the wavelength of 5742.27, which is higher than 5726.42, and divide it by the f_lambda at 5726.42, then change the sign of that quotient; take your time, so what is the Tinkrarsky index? -0.91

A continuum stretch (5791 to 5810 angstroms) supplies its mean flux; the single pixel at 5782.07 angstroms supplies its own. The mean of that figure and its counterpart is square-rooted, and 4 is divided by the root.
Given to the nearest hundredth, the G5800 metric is 2.47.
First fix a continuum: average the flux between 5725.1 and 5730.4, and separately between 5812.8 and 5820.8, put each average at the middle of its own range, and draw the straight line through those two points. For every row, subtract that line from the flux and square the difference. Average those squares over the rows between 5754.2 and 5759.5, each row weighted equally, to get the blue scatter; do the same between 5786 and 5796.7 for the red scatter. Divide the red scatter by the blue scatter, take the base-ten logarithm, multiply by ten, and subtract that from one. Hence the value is 6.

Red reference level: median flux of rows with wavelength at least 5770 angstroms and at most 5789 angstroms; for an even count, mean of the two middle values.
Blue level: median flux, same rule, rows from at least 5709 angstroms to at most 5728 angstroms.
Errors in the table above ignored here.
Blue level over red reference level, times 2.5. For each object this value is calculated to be 3.0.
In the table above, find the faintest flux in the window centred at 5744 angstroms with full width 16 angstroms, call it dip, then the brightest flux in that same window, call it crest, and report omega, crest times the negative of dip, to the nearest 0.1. -5.9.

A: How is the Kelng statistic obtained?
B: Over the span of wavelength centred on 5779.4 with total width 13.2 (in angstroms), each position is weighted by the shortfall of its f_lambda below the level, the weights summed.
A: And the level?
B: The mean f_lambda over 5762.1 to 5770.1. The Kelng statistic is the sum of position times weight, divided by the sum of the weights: 5779.6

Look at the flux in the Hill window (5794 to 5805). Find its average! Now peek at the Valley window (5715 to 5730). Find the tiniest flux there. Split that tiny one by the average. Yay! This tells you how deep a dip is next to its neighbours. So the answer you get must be 0.81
